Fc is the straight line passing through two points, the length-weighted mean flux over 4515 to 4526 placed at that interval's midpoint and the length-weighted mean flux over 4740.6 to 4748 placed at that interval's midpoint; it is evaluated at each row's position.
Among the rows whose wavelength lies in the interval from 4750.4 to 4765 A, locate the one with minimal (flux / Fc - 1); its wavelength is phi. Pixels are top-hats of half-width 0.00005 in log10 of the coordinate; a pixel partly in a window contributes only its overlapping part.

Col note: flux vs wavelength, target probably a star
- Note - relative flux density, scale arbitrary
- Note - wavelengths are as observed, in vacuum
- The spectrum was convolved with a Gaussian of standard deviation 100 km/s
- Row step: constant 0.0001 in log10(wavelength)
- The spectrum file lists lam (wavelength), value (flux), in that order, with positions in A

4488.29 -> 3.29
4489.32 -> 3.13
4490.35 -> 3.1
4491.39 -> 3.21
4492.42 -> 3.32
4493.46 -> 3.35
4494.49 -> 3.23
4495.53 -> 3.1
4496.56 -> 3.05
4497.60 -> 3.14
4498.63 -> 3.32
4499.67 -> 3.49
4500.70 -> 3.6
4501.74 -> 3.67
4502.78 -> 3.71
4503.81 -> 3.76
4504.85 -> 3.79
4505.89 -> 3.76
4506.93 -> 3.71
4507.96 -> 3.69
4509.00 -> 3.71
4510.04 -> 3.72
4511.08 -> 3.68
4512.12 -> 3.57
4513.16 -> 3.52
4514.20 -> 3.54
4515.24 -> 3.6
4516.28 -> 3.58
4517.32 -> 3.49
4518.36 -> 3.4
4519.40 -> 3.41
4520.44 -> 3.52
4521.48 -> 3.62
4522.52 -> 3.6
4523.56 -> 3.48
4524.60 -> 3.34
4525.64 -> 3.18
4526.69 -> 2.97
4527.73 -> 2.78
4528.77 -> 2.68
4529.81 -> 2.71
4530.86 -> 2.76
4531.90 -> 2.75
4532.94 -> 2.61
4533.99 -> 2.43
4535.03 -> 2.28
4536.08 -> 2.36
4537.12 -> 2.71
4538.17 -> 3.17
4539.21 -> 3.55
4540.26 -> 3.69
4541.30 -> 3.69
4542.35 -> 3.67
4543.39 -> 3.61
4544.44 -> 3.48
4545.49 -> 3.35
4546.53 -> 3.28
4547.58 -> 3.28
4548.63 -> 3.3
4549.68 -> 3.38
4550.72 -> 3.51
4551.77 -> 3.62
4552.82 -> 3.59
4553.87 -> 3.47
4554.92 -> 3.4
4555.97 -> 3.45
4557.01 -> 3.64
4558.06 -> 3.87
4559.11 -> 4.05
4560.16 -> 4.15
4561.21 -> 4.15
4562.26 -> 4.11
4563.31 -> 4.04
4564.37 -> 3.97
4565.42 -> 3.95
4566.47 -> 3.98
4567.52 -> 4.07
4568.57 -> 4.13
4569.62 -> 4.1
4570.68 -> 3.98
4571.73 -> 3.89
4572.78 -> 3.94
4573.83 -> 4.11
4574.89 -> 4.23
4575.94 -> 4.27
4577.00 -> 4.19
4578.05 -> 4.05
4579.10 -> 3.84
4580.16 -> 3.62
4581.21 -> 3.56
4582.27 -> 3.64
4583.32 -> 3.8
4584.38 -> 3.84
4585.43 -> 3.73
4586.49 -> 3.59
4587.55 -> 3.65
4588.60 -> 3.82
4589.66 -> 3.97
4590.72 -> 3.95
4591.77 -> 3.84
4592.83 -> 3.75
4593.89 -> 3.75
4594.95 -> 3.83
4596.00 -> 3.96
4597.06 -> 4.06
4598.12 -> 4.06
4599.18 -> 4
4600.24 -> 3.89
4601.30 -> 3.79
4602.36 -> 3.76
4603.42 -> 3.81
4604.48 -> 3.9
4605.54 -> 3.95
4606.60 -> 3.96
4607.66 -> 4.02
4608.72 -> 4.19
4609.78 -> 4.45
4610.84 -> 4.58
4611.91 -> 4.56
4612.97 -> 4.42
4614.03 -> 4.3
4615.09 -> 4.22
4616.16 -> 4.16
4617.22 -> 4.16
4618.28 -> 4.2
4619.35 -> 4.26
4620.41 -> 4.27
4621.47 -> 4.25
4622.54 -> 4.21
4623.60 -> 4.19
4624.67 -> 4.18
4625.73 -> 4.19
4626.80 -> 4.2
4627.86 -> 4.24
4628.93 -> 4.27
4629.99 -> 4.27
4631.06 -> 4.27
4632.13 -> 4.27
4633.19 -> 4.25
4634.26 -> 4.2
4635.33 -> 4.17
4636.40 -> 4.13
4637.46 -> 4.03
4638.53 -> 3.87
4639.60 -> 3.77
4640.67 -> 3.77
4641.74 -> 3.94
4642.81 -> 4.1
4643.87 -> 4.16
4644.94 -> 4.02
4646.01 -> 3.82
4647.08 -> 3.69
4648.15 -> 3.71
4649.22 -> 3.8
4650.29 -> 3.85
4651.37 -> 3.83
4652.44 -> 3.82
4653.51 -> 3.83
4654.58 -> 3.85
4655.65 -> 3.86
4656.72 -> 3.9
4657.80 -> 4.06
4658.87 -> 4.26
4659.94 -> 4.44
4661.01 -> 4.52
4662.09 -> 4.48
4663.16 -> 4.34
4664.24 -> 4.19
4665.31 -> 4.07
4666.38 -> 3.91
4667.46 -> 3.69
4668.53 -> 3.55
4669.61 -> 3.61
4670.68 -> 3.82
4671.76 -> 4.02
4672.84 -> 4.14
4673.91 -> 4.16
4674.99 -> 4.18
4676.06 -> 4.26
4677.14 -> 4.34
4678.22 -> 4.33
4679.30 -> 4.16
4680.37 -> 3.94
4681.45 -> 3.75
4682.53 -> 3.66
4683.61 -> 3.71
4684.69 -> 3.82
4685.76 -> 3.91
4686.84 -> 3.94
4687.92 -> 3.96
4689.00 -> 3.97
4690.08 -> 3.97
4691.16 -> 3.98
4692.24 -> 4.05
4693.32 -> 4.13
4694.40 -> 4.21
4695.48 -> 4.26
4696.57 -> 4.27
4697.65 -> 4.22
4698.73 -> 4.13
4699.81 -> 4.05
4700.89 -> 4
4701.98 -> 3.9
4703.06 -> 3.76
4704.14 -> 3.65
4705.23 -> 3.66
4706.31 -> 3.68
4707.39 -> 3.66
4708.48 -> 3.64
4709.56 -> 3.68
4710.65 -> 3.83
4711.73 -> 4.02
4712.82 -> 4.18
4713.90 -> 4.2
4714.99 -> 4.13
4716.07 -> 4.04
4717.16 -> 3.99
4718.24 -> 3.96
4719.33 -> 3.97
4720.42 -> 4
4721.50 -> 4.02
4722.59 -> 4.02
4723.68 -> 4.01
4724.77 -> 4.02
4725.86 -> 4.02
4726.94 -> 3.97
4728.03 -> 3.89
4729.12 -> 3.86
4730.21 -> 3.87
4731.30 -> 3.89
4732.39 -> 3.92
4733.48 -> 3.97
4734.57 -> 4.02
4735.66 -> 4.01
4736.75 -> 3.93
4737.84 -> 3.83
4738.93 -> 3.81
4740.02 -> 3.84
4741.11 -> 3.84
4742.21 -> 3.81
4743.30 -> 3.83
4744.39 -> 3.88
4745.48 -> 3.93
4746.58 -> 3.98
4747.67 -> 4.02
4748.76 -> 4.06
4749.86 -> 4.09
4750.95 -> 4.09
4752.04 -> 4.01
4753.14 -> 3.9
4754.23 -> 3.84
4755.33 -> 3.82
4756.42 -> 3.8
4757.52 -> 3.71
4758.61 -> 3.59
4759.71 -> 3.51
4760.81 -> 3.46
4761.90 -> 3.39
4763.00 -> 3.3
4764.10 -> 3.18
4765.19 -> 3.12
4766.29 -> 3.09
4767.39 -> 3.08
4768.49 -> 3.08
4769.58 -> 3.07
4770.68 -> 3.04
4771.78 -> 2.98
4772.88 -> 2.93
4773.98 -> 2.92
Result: 4764.10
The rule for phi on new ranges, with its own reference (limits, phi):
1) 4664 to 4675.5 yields 4668.53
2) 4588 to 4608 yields 4602.36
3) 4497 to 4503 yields 4497.60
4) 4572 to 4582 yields 4581.21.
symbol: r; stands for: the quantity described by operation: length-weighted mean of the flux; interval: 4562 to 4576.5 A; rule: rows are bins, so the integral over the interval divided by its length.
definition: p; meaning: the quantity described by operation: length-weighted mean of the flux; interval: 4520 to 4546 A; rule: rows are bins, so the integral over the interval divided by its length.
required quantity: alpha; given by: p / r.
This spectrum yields 0.77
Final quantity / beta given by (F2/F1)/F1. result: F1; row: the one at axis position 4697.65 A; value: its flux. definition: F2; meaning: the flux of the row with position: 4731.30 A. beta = 0.22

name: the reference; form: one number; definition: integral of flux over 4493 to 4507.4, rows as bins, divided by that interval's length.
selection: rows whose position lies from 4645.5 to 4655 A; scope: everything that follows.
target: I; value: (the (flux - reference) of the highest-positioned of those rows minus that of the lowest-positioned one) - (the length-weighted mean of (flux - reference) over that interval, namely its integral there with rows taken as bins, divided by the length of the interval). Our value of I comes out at -0.3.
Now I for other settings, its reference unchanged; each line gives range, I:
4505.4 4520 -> -0.5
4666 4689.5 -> -0.4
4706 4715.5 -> 0.0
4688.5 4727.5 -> -0.5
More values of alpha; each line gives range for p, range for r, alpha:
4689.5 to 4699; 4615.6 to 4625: 0.98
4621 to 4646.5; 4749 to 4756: 1.04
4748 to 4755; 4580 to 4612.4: 1.02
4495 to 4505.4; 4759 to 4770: 1.07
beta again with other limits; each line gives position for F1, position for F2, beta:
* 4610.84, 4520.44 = 0.17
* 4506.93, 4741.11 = 0.28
